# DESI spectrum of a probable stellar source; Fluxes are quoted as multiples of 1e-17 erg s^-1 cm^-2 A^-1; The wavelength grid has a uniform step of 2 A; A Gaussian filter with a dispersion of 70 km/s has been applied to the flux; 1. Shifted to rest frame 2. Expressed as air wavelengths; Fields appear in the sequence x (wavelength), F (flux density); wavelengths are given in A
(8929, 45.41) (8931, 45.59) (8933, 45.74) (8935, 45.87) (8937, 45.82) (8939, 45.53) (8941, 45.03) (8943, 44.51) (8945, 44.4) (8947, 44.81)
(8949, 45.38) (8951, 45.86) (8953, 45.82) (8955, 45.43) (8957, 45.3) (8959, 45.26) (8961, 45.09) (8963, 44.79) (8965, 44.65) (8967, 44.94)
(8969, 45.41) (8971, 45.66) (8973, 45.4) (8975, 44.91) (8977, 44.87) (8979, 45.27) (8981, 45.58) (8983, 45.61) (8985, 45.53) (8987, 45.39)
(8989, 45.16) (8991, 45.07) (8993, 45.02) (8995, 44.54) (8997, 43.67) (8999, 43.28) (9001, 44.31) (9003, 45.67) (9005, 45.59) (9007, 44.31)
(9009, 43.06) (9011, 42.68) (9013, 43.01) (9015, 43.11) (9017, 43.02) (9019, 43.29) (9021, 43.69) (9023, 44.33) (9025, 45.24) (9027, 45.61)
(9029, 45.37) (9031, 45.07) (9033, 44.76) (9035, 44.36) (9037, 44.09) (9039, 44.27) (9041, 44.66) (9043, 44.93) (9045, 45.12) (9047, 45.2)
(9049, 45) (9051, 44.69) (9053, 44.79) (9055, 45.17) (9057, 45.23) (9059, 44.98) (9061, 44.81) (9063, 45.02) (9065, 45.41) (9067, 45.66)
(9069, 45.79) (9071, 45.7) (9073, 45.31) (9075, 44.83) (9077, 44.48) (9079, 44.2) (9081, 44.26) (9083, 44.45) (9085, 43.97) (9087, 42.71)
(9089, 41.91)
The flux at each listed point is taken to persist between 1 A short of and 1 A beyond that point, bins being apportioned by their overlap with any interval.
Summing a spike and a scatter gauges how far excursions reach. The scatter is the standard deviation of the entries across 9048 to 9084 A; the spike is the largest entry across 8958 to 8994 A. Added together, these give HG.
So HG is 46.1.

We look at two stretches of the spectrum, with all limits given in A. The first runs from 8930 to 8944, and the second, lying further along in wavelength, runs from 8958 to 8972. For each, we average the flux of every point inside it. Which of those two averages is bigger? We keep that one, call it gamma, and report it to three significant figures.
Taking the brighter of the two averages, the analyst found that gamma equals 45.4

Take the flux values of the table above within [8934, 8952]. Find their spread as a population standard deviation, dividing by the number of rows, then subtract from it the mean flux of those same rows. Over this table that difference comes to -44.70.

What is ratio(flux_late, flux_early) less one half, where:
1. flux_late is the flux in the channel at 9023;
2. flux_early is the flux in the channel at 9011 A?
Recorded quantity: 0.54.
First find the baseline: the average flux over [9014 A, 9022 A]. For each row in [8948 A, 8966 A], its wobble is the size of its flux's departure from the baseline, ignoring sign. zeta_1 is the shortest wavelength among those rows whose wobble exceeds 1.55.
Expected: 8949 A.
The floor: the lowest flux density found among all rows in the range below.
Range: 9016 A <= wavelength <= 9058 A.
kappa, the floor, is 43.02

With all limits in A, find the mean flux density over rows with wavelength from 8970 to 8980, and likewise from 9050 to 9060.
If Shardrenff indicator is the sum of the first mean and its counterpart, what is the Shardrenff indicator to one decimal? 90.2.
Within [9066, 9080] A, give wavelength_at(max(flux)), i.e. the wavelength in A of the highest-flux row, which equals 9069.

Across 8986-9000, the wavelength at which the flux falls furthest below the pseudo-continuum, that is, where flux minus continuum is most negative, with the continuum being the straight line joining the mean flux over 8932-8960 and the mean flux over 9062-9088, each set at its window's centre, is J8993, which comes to 8999 A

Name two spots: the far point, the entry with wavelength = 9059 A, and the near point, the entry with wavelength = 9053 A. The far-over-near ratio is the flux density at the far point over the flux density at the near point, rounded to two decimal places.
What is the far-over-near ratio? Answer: 1.00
